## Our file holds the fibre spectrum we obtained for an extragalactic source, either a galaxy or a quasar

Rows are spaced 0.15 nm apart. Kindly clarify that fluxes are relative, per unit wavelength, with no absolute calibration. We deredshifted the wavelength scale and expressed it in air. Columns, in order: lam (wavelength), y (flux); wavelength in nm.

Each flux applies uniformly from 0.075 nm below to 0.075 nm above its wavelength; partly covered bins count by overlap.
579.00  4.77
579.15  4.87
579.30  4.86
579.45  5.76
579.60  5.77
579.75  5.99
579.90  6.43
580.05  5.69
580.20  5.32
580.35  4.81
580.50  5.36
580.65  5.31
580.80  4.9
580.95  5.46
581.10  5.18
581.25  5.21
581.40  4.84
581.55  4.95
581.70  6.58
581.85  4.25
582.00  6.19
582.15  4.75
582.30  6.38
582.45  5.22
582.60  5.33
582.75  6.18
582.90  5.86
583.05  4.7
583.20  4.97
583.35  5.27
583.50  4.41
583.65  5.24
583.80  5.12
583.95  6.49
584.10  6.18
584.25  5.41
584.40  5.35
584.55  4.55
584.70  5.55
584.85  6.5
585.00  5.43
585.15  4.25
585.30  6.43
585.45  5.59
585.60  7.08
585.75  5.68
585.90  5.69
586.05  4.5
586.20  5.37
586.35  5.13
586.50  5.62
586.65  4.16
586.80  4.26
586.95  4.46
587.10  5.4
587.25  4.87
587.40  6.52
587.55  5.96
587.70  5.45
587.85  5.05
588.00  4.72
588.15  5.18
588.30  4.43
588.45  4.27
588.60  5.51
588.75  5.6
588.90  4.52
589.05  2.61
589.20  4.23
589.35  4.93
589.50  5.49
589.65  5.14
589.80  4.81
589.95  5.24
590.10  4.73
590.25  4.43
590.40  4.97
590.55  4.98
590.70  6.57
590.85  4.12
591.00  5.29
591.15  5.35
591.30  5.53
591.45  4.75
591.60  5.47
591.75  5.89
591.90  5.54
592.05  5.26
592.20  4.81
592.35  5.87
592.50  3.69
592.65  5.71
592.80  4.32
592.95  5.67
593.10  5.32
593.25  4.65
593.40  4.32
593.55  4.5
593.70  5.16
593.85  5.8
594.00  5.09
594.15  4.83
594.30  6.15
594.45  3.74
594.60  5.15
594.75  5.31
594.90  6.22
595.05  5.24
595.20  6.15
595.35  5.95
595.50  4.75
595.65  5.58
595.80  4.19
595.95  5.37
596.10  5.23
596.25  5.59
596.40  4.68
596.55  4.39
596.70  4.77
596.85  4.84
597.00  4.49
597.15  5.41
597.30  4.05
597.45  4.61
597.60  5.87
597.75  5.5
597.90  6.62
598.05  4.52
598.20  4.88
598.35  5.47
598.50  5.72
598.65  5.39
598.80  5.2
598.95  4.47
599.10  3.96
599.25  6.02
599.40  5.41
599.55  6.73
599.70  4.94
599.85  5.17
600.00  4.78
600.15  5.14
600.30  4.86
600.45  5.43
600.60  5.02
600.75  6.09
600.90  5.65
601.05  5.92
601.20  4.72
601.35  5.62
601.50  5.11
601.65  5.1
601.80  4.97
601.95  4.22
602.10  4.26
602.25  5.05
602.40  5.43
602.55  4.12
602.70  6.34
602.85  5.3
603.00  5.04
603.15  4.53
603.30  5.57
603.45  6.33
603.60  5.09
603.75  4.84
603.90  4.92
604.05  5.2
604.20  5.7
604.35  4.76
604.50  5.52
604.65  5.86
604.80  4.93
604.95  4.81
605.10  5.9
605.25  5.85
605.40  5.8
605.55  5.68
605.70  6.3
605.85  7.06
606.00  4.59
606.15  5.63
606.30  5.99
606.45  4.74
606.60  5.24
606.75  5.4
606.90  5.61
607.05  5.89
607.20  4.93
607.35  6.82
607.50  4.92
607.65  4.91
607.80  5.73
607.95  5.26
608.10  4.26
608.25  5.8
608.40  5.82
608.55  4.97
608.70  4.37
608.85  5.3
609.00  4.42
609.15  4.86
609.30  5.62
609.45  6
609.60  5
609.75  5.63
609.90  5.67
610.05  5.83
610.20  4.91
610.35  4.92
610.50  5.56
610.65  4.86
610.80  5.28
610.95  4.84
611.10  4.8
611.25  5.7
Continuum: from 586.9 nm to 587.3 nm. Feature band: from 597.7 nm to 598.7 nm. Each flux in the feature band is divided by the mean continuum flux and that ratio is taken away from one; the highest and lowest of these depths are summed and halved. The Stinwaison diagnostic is -0.13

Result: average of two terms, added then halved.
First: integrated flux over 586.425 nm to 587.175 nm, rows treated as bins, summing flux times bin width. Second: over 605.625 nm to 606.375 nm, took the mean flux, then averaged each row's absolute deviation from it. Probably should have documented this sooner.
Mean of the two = 2.11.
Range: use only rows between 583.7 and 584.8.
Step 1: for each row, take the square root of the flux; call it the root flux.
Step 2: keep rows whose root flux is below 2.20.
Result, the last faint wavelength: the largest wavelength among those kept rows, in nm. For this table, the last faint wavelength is 584.55 nm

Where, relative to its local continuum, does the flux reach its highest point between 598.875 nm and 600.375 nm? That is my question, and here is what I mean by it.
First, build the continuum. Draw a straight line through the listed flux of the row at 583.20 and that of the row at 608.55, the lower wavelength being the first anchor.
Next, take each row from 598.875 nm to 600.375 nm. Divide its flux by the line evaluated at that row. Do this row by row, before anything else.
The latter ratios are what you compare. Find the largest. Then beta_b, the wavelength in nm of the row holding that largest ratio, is 599.55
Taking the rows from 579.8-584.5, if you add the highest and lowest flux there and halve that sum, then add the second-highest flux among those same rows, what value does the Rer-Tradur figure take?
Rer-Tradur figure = 11.9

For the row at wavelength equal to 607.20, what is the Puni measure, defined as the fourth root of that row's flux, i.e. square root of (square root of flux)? 1.49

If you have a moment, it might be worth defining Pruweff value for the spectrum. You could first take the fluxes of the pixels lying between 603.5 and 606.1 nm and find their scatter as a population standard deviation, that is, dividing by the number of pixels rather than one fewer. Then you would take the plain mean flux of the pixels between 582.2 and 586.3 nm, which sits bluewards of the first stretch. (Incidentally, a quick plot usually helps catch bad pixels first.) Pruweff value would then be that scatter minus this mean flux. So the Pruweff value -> -4.87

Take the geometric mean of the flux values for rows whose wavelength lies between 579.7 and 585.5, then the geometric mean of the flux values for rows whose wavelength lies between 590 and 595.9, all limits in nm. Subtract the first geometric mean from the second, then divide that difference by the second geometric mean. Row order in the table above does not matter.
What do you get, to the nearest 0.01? -0.05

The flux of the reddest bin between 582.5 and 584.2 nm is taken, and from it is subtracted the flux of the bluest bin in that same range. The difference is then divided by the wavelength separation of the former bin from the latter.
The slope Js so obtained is 0.6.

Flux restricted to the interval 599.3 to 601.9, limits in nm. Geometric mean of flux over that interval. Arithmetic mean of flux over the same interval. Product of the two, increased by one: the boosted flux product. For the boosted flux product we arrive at 29.3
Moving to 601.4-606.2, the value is 28.9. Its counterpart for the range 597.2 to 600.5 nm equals 28.0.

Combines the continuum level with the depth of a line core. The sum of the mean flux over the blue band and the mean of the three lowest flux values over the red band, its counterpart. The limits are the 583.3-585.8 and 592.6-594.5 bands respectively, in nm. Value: 9.7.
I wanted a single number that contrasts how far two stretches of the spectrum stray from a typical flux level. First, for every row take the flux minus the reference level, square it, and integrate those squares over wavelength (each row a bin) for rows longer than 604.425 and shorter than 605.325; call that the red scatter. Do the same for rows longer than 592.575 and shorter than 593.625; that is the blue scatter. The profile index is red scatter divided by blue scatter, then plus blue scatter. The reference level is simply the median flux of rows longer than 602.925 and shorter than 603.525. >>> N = 0.92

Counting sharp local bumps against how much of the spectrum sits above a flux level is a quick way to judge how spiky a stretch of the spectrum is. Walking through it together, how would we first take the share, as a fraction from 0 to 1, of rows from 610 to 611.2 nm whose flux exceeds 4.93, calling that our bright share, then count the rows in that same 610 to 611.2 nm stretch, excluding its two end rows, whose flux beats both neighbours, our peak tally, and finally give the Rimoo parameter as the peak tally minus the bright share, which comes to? 1.6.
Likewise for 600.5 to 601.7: 2.1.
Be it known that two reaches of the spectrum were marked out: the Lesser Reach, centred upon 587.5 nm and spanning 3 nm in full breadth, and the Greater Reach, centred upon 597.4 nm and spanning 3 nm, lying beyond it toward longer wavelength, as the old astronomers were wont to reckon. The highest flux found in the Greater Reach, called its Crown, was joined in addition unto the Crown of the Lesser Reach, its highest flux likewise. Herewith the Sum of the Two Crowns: 13.1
